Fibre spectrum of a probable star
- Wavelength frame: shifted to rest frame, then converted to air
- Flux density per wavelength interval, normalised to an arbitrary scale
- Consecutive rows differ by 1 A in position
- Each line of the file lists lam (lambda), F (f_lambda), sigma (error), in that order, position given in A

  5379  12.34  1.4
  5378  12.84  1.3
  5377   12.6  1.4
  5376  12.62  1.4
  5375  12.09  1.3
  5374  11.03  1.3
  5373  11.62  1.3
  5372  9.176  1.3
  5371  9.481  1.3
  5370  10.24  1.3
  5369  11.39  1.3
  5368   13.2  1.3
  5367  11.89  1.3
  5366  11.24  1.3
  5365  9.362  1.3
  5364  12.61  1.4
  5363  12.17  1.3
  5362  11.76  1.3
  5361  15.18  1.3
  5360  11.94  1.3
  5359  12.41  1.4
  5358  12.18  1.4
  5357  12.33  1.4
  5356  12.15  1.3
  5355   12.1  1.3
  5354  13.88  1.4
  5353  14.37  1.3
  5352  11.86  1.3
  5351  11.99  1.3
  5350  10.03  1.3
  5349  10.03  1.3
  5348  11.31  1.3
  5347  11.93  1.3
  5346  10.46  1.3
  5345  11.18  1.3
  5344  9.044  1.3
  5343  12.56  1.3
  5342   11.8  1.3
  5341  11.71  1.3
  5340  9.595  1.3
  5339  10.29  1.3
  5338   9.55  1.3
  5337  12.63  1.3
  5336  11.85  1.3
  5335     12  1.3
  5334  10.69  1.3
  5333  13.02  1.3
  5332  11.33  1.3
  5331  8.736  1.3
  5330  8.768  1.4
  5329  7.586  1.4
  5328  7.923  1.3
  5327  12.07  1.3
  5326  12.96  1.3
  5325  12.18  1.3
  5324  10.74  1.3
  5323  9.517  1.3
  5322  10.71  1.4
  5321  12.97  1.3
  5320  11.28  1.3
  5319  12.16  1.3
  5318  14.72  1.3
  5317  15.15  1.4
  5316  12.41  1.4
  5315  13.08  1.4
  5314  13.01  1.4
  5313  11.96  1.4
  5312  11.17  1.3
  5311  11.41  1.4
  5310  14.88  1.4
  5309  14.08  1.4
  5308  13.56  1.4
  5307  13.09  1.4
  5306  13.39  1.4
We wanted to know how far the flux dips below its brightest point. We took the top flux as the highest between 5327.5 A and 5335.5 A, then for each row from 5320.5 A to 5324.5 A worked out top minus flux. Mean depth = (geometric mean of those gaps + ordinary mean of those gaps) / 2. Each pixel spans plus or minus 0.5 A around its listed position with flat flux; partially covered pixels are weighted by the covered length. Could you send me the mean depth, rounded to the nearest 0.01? 1.51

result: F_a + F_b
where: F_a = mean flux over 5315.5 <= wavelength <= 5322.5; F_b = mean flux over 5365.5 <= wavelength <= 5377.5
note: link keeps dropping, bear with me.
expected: 24.2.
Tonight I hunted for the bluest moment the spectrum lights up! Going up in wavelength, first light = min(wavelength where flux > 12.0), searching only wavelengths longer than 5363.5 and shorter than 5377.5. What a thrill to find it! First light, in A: 5364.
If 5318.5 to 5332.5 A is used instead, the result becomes 5319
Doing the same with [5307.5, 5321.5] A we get 5308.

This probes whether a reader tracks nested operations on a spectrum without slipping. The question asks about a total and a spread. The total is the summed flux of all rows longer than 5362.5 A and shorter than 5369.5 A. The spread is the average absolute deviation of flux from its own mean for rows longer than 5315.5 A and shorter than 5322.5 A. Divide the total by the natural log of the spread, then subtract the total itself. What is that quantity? 237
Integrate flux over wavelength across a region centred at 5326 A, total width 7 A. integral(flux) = 73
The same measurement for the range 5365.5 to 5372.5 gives 77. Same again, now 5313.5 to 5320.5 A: 92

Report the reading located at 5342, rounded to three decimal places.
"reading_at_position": 11.800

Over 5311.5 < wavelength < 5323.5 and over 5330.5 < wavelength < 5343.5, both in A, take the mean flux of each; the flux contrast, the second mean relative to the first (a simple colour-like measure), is 0.91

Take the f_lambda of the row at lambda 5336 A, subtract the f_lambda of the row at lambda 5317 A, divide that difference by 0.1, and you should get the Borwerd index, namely -33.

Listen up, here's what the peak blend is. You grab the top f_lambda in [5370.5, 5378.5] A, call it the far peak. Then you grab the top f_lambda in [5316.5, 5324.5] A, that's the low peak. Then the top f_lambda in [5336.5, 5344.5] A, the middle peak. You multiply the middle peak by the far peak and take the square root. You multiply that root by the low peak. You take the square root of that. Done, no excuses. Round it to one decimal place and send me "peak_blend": 13.9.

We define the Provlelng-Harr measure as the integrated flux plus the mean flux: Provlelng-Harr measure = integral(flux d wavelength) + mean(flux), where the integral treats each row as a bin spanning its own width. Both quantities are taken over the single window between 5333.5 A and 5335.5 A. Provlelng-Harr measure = 34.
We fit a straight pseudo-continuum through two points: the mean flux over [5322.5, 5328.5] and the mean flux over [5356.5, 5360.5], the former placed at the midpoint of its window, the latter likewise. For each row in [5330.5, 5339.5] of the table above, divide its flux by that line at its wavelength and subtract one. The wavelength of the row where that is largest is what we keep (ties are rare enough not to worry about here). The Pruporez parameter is 5333 A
